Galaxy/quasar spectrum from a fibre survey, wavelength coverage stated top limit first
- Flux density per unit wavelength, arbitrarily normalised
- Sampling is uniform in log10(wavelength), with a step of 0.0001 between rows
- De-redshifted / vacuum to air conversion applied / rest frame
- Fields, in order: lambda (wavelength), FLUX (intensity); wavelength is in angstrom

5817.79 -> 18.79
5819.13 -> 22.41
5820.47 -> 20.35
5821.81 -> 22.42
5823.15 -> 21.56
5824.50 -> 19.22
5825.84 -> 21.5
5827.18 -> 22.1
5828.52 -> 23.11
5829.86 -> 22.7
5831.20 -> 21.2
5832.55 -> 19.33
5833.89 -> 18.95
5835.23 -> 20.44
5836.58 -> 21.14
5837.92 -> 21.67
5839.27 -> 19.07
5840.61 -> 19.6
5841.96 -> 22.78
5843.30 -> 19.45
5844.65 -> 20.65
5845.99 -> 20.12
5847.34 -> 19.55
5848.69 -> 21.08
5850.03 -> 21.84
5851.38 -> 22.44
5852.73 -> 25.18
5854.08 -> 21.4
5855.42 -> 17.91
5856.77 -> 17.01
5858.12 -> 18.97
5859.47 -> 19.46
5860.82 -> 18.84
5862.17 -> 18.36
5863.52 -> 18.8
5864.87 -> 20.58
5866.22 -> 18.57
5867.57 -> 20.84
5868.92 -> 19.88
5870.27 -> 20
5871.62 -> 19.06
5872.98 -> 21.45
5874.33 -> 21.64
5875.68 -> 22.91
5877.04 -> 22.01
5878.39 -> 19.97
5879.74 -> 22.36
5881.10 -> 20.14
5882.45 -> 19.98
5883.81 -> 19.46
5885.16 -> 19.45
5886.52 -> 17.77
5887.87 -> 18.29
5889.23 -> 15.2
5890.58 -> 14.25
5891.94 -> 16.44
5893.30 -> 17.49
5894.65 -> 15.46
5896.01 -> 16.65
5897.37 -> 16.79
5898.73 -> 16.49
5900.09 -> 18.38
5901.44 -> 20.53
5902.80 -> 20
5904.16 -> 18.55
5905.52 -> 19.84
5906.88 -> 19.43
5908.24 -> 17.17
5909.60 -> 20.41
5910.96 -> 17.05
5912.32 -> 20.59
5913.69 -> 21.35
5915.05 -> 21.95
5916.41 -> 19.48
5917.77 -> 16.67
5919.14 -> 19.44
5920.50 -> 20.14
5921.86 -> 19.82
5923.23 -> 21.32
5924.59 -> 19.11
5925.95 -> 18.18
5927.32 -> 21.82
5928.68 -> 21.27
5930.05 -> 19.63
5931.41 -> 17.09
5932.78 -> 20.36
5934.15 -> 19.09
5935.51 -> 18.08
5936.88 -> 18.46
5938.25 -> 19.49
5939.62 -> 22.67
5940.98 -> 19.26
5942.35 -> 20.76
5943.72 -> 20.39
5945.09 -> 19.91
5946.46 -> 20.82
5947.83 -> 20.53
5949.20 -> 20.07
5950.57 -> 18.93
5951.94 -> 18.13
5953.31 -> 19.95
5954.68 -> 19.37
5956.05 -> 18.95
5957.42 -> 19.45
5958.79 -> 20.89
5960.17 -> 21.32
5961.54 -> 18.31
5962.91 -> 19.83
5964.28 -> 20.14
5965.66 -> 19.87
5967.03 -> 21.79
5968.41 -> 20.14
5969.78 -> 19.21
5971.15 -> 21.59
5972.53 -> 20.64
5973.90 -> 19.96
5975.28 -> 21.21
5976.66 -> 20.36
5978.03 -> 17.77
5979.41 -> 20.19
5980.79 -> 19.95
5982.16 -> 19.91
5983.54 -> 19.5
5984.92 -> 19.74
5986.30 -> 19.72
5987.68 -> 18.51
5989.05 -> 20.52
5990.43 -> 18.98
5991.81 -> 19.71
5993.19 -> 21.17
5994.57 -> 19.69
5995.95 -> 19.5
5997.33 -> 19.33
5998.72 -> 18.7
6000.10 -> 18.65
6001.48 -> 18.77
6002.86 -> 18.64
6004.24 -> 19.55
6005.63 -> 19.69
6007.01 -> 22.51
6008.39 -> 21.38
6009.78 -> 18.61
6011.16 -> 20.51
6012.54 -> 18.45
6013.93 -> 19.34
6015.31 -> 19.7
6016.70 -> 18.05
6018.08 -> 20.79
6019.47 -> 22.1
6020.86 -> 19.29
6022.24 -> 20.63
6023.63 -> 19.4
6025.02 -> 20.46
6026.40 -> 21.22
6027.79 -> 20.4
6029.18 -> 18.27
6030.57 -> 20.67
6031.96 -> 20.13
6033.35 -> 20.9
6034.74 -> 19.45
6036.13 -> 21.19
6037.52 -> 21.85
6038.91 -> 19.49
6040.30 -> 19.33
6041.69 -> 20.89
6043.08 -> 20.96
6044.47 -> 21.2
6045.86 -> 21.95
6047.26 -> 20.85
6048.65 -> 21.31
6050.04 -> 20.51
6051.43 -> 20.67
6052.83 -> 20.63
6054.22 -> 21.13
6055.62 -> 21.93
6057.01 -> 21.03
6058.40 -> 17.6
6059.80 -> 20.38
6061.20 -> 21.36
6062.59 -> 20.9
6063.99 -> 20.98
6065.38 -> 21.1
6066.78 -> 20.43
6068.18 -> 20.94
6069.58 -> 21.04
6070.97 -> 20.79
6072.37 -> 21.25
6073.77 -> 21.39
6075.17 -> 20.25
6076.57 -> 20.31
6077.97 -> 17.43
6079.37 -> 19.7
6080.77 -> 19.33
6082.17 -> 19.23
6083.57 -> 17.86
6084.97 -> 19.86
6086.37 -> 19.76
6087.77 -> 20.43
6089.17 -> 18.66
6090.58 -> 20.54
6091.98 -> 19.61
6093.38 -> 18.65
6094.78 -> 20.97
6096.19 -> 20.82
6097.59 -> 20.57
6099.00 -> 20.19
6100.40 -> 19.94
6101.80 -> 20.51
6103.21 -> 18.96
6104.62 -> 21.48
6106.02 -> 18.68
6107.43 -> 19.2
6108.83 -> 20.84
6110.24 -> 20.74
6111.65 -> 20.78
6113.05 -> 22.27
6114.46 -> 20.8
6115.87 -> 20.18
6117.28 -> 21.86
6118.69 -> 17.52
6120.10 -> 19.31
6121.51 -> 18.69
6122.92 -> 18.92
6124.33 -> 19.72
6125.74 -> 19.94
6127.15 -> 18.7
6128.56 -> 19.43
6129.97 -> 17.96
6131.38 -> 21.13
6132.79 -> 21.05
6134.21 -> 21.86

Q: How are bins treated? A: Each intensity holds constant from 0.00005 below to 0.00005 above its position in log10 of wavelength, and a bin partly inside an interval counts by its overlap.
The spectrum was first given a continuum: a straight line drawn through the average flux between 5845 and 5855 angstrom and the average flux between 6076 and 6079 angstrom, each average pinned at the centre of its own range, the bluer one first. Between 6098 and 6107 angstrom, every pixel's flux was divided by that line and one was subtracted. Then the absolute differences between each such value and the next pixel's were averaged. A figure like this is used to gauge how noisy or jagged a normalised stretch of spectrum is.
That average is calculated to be 0.083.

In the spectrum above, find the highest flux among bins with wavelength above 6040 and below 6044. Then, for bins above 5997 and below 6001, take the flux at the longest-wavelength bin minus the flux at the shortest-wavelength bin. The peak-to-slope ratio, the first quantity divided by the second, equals -31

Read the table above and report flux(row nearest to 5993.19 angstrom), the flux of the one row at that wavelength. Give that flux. 21.17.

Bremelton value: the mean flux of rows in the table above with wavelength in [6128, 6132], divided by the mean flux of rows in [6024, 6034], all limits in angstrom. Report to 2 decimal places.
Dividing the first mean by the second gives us 0.96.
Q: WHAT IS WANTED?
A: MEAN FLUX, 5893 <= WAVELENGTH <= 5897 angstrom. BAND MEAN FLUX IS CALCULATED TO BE 16.5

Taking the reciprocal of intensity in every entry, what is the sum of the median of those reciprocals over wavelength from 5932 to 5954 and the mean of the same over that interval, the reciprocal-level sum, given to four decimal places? 0.1008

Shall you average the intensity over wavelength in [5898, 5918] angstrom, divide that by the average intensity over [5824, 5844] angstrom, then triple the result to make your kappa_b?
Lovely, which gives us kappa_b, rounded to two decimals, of 2.77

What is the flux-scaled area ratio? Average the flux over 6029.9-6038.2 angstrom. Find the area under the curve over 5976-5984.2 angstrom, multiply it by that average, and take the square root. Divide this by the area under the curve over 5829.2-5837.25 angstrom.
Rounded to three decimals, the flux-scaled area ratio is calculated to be 0.348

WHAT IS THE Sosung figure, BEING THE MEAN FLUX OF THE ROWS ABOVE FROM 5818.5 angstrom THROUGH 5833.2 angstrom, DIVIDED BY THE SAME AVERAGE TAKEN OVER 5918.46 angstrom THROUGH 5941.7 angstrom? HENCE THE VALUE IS 1.09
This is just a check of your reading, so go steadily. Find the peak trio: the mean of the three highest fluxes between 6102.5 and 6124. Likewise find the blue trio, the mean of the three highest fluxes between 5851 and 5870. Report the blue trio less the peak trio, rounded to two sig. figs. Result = 1.1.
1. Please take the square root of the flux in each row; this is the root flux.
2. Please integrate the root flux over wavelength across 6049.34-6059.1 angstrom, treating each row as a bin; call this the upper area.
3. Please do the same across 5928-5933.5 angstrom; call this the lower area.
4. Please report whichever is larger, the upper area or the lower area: 44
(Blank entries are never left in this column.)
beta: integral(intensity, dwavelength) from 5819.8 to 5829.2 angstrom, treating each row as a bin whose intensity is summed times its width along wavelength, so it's 202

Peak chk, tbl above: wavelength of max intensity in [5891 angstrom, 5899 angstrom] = 5893.30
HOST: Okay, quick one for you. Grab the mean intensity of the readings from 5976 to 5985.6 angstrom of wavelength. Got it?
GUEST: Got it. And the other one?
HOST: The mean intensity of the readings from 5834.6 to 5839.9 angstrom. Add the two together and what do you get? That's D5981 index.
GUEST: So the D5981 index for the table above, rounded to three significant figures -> 40.2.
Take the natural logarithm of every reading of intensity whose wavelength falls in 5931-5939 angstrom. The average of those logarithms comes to 2.93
